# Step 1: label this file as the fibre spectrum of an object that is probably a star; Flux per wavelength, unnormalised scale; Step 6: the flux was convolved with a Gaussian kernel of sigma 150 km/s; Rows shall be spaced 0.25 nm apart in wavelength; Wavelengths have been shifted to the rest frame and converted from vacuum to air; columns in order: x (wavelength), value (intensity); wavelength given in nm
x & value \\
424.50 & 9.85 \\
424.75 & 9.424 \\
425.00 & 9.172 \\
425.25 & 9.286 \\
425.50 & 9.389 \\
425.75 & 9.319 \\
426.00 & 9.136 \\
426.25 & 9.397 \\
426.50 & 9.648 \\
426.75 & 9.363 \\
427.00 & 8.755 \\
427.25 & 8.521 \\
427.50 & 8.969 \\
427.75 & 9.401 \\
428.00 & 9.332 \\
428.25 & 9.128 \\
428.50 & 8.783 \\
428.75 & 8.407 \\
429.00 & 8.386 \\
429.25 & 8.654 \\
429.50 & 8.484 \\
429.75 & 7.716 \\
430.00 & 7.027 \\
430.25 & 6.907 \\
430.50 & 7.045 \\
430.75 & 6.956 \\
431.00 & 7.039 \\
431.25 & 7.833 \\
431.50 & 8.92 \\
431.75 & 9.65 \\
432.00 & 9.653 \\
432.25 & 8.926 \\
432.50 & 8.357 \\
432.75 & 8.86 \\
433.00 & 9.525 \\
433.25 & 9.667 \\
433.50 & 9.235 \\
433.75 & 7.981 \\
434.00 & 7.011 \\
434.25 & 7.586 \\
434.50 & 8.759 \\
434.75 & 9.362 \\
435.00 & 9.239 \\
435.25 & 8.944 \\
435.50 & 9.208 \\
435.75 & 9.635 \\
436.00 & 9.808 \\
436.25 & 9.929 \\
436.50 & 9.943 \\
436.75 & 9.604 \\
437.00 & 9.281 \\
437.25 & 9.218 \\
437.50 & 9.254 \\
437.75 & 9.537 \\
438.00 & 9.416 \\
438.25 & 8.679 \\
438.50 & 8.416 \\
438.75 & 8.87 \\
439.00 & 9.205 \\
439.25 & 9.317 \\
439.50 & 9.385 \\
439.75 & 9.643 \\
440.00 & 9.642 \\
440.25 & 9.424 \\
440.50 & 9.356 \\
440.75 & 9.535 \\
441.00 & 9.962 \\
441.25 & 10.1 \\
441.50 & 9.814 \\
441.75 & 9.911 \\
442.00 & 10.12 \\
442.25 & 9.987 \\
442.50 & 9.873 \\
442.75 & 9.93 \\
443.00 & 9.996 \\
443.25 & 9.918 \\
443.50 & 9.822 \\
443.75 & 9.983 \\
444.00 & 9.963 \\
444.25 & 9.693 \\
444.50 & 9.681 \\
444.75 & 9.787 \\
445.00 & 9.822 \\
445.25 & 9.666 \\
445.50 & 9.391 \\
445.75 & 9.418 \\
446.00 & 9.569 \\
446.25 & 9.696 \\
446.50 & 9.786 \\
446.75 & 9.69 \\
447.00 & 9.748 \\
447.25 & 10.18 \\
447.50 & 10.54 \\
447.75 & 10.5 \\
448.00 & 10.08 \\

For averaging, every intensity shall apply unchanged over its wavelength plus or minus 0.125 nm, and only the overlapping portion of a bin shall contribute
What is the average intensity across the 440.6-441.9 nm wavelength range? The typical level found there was 9.9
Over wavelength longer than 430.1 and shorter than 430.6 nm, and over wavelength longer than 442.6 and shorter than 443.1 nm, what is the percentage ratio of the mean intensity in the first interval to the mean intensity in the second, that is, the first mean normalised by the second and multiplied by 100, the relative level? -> 70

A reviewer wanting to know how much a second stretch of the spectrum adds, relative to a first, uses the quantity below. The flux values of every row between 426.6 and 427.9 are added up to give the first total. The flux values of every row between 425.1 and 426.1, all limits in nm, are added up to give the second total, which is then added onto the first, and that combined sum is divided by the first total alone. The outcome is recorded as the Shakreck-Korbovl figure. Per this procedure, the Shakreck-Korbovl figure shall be 1.8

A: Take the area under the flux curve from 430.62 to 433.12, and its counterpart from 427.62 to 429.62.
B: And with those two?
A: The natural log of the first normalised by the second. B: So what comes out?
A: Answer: 0.2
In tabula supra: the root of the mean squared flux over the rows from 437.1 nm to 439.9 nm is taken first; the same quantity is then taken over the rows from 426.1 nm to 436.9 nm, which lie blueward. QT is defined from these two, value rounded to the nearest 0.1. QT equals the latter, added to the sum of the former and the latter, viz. 26.7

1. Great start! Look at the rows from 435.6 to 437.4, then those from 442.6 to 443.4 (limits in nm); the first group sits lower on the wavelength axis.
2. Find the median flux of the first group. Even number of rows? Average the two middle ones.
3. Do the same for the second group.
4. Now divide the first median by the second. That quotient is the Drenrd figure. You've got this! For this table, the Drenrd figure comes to 0.97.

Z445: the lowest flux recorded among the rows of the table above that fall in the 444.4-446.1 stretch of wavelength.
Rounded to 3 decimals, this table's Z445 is 9.391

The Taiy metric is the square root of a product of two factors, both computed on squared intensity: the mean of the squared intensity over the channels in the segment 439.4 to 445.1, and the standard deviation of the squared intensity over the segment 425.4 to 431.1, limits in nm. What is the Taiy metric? 38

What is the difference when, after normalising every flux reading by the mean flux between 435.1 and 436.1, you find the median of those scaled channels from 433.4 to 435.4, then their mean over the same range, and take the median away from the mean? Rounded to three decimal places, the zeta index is -0.036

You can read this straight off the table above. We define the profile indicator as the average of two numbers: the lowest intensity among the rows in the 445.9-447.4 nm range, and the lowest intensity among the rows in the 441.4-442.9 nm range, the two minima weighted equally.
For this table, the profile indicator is 9.7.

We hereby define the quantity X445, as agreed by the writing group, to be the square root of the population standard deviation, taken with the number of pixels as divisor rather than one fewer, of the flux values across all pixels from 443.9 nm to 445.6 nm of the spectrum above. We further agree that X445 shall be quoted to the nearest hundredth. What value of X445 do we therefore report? 0.40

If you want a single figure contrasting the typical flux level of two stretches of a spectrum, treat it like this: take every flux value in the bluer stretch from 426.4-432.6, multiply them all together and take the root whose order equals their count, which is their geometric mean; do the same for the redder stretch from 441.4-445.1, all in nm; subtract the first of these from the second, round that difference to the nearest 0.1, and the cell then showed 1.5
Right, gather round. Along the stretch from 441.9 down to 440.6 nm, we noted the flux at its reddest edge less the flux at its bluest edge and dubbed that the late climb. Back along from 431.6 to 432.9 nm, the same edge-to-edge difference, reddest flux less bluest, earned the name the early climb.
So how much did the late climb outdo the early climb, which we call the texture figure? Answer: 1.2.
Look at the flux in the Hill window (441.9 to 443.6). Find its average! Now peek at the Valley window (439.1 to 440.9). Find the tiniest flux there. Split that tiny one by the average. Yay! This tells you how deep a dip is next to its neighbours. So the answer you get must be 0.94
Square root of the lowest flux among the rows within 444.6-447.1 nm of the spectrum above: 3.1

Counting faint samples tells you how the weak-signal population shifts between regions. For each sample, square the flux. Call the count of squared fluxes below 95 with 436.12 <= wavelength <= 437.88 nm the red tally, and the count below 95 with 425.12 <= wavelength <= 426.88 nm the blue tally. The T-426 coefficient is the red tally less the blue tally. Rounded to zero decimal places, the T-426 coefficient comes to -2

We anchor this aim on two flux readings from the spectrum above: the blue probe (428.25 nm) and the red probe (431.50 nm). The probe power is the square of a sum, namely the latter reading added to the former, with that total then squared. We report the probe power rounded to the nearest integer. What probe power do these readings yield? 326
